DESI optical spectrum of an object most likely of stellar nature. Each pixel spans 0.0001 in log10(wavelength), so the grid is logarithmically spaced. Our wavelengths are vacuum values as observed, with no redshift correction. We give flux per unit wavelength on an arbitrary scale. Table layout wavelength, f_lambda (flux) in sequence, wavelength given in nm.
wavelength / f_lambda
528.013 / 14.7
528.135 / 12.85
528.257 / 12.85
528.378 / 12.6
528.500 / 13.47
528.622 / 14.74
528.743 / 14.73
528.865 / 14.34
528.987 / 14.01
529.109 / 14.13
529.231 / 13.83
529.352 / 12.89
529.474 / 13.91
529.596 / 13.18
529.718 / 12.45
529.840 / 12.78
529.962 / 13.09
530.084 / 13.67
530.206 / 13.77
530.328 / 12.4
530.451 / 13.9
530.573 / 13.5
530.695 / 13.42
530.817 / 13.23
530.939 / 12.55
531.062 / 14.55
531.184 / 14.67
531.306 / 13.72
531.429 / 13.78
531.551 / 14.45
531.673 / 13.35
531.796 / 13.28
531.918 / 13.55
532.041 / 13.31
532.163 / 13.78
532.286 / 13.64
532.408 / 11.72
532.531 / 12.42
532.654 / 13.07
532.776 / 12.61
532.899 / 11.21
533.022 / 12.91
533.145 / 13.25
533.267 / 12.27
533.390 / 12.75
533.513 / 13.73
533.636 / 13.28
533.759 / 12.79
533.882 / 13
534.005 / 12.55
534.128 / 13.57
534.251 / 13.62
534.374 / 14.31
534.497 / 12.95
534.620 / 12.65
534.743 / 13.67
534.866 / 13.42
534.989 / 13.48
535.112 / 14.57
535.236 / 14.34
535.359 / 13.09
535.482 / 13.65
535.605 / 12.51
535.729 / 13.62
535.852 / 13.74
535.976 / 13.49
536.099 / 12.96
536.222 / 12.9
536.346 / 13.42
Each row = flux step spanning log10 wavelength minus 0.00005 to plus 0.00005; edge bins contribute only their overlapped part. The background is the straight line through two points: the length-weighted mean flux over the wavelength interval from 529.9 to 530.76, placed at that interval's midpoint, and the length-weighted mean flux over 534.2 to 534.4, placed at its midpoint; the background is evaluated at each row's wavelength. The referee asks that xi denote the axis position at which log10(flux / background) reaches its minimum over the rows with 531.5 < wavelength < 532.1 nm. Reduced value 532.041 nm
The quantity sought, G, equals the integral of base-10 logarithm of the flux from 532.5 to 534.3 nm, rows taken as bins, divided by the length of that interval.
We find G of 1.11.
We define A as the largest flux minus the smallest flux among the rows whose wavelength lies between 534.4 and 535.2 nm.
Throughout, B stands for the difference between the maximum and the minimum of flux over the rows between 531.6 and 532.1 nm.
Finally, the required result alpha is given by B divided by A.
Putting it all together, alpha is 0.14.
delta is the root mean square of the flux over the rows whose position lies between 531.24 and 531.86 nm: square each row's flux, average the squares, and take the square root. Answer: 13.7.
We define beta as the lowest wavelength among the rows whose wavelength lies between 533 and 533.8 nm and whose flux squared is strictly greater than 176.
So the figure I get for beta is 533.513 nm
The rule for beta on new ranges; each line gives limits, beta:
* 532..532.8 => 532.041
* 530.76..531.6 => 531.062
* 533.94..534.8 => 534.128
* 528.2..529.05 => 528.500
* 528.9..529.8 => 528.987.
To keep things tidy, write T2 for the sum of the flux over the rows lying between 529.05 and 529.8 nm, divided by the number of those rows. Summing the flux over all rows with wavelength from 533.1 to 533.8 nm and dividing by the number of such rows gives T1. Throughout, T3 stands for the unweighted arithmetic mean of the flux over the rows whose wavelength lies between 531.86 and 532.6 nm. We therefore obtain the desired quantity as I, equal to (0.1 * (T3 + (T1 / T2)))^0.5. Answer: 1.18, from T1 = 13.0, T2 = 13.4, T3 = 13.1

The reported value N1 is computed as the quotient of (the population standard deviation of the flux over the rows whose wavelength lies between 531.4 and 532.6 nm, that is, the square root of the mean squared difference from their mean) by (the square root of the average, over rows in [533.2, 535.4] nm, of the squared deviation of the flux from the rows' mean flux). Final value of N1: 1.15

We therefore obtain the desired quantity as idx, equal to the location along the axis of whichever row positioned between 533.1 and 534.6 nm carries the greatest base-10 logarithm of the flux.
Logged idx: 534.374 nm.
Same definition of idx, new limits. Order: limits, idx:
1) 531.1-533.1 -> 531.184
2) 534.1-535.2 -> 535.112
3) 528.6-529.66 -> 528.622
